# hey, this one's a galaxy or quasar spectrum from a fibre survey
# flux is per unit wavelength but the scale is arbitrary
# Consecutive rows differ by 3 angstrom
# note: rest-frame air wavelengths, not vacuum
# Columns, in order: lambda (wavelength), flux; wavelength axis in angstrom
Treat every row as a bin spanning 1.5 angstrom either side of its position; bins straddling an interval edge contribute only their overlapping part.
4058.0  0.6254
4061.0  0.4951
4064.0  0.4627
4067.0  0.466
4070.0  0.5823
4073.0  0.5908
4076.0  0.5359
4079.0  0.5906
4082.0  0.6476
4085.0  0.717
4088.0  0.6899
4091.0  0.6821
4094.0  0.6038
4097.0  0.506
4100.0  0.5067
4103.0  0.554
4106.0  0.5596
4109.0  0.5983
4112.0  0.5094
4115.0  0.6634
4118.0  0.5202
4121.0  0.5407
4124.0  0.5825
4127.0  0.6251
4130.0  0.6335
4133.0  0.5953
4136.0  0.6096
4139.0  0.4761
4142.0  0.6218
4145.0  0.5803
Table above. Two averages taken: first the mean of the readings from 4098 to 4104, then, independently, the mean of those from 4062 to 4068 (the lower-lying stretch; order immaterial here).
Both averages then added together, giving 0.99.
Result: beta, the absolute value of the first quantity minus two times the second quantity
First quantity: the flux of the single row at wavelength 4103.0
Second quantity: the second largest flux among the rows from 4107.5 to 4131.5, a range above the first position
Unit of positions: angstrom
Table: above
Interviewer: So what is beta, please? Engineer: 0.71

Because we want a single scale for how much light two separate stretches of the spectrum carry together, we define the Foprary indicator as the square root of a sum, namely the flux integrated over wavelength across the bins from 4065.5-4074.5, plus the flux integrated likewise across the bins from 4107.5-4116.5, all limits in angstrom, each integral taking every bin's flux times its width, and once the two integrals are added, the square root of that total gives 3.20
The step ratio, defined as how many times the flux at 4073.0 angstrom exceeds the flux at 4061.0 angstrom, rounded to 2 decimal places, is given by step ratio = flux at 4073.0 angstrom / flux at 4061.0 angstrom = 1.19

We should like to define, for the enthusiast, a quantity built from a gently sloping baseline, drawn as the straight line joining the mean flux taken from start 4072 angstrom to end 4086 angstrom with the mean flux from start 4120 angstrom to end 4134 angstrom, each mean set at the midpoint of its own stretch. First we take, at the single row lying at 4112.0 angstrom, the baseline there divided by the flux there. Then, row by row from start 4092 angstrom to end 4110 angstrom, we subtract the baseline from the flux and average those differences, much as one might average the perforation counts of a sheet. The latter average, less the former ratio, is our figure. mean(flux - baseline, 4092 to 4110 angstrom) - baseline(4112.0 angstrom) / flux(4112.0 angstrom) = -1.23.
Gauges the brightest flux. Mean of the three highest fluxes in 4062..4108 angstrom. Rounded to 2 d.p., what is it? 0.70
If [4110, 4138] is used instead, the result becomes 0.64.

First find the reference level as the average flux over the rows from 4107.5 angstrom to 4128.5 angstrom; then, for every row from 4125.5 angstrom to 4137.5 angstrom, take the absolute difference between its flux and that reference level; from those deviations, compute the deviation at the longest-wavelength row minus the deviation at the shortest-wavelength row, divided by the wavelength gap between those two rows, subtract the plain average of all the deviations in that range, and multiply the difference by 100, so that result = -4.1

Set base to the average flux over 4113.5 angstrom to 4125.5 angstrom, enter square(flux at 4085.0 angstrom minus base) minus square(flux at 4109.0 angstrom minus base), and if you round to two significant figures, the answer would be 0.019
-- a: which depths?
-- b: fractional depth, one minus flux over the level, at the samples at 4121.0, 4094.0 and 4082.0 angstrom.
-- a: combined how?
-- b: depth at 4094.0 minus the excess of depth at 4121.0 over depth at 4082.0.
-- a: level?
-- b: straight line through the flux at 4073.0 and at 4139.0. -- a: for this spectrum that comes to -0.15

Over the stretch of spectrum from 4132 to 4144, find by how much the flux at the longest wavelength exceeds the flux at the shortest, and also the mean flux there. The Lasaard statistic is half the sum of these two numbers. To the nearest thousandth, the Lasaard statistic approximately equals 0.301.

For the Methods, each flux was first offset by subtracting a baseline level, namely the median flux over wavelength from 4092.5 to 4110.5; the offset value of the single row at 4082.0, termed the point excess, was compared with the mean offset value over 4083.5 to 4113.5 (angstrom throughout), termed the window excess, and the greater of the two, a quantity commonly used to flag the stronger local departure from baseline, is 0.091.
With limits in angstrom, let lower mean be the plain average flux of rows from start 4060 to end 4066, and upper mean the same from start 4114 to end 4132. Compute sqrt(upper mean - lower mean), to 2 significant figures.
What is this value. 0.34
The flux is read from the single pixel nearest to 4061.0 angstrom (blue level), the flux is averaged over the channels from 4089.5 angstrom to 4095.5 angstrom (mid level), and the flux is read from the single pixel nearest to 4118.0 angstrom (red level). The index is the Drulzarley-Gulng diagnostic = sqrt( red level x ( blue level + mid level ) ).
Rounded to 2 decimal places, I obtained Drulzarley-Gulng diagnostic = 0.77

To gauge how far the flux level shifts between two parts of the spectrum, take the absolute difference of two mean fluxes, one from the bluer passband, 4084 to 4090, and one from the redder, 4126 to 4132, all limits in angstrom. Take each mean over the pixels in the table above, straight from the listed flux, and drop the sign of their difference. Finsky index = 0.074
